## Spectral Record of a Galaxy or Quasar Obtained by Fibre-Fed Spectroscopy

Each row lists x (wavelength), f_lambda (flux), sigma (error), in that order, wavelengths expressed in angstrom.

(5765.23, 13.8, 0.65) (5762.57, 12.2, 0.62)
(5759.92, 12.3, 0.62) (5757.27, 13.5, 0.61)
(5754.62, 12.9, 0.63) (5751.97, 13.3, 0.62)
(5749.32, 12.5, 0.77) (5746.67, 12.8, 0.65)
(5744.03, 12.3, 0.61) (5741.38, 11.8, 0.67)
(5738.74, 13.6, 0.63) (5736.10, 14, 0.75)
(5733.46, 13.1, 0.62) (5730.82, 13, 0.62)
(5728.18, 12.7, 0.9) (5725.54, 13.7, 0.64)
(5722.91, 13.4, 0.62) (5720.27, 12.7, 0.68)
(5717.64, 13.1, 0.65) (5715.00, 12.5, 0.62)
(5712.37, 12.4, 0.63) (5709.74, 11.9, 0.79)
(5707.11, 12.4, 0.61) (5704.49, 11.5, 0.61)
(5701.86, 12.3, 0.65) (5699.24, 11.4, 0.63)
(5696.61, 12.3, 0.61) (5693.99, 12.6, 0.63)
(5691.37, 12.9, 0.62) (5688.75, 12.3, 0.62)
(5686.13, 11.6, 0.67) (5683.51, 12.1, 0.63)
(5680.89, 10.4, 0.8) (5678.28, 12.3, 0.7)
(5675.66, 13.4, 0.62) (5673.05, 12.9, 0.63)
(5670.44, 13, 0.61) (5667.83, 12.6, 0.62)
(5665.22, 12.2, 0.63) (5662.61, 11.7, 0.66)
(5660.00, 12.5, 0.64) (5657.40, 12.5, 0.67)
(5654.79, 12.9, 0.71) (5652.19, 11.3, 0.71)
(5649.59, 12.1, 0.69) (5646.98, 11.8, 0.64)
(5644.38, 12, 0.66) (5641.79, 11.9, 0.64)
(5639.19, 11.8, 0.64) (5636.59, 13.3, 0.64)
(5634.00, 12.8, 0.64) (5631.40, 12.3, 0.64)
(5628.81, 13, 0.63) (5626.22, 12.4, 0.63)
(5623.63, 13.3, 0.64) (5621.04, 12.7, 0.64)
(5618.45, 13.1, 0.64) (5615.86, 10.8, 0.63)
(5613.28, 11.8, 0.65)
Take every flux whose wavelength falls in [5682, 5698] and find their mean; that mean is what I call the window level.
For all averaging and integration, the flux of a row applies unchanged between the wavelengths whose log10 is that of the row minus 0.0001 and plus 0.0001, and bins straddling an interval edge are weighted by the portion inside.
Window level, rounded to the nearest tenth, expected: 12.3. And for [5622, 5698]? 12.4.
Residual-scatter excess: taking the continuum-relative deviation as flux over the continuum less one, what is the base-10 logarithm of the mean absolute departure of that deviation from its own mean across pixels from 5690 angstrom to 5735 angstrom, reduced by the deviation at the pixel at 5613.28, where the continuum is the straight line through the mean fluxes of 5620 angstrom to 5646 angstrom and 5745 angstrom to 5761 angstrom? -1.40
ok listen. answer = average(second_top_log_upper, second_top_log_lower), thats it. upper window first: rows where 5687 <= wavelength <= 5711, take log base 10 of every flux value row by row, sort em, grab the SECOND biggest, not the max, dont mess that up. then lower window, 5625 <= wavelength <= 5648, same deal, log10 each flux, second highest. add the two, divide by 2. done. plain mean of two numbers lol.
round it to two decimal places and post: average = 1.11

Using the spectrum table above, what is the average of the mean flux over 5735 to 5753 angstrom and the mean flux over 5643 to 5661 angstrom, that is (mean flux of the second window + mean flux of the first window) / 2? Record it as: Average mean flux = 12.5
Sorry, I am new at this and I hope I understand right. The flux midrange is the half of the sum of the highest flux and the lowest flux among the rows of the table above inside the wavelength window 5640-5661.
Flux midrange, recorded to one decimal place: 12.1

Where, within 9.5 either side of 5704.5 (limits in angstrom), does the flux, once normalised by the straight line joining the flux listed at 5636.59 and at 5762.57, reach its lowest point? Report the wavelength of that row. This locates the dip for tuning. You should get 5699.24 angstrom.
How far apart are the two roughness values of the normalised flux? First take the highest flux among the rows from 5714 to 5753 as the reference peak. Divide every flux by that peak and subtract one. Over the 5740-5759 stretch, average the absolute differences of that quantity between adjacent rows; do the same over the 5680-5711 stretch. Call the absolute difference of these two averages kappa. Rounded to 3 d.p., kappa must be 0.016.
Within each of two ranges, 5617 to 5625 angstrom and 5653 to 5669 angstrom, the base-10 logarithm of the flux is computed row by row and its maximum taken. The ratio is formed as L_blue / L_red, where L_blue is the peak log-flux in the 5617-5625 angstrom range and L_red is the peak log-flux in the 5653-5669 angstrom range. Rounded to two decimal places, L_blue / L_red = 1.01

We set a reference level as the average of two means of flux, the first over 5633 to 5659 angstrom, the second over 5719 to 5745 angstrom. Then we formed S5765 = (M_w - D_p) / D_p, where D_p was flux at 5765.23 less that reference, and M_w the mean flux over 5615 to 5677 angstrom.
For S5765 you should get 9.7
